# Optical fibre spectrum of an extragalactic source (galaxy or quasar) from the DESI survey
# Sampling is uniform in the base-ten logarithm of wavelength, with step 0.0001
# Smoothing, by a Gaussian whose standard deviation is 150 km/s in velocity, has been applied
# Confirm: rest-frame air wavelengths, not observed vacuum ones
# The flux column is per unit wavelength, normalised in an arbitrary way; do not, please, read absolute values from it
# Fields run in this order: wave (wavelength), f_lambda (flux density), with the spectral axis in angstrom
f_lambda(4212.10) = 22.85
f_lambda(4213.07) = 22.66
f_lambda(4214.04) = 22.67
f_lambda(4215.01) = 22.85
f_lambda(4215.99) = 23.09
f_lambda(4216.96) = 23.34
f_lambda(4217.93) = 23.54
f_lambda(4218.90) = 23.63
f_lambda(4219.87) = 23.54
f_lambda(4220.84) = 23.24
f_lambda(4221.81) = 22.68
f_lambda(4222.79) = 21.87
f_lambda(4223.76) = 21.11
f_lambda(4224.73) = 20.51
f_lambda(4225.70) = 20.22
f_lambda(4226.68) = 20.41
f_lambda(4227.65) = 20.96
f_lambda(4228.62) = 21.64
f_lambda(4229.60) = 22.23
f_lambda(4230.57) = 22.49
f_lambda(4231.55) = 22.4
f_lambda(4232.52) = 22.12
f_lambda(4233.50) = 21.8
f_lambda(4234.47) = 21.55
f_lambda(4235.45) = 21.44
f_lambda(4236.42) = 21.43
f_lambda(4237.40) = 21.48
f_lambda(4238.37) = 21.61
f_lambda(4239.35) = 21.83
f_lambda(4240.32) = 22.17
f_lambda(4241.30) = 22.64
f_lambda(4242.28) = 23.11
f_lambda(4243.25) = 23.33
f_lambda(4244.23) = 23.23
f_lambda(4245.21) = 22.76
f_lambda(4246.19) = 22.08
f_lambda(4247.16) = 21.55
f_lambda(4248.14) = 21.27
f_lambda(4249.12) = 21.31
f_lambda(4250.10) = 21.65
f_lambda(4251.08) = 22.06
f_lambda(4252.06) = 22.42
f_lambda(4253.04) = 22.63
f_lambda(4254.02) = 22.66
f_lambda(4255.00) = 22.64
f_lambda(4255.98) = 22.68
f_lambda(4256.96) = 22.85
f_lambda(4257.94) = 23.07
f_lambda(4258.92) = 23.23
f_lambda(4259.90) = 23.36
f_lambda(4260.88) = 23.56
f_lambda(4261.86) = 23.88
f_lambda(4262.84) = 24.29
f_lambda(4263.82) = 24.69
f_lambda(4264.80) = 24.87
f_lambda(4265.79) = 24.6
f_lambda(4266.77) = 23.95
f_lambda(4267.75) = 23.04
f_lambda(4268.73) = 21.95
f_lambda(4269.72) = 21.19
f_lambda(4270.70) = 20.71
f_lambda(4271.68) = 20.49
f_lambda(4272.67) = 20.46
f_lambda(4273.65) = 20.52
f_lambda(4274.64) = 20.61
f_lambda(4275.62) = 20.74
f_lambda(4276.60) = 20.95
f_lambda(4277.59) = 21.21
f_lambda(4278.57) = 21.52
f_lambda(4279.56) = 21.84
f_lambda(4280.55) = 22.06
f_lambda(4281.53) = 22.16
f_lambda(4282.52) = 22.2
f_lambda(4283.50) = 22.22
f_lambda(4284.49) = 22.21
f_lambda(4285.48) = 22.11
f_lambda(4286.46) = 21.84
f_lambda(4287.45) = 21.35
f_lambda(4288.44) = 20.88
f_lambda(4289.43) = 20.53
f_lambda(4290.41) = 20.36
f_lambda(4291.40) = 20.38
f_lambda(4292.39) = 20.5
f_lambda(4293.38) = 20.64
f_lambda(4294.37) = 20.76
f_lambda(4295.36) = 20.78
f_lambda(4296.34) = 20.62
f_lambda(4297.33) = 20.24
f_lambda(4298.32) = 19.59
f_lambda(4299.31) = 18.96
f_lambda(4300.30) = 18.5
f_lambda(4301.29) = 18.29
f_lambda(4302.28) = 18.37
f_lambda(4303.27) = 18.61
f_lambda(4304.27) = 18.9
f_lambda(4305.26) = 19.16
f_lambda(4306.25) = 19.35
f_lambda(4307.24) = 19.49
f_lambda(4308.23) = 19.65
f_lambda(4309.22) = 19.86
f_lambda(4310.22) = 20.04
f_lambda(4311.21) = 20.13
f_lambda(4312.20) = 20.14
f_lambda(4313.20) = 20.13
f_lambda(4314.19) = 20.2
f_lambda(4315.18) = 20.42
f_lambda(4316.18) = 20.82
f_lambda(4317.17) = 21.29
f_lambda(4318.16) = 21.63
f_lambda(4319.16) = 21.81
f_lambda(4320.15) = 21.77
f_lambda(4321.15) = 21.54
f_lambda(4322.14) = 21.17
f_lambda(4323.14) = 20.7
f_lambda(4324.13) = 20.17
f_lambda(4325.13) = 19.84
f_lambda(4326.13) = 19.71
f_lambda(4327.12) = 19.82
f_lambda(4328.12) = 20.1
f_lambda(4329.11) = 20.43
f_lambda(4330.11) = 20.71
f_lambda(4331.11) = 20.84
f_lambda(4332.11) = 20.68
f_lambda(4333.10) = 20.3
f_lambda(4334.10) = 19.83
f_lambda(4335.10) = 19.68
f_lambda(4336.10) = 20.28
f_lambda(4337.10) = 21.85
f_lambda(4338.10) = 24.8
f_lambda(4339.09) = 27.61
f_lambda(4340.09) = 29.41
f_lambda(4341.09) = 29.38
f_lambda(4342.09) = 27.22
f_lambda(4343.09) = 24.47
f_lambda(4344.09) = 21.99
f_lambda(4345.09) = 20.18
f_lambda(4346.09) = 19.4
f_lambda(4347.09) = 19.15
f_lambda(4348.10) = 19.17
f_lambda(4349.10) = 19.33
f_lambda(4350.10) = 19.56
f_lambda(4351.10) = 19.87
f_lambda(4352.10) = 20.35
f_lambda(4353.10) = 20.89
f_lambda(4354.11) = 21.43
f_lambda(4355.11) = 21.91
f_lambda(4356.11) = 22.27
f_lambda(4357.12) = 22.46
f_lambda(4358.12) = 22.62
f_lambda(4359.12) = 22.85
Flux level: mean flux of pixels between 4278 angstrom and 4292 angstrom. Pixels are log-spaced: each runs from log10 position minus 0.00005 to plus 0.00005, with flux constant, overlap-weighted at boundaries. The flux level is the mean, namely 21.5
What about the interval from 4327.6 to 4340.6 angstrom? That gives 22.0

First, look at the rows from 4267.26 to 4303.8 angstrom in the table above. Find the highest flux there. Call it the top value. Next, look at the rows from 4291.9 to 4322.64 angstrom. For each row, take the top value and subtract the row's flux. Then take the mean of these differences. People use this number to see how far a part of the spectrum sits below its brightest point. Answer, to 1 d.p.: 2.9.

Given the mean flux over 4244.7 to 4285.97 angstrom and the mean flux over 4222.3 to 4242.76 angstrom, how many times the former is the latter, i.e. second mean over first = 0.97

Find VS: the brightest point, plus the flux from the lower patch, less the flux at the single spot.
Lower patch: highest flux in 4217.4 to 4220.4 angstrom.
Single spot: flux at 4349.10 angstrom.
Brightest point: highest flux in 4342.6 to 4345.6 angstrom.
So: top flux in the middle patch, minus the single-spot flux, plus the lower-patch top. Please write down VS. 28.8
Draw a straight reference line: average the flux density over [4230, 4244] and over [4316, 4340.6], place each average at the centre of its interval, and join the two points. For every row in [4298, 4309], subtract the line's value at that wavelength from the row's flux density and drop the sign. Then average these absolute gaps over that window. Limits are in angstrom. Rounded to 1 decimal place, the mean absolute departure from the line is 2.7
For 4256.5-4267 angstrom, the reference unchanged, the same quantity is 1.9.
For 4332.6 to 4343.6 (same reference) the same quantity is 3.7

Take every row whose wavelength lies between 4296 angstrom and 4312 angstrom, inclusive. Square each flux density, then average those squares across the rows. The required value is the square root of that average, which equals 19.4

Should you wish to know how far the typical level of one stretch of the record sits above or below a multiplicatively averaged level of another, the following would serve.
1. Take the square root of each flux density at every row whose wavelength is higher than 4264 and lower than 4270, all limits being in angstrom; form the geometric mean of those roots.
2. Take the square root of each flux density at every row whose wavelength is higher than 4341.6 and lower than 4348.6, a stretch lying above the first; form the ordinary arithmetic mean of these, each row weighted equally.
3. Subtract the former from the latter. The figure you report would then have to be -0.18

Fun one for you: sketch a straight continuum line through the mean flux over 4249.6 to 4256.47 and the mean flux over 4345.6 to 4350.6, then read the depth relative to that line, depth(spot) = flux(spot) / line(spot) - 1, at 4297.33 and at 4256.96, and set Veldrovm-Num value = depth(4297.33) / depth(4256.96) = -1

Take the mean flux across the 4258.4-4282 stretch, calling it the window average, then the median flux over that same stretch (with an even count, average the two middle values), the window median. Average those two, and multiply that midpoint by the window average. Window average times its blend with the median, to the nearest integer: 495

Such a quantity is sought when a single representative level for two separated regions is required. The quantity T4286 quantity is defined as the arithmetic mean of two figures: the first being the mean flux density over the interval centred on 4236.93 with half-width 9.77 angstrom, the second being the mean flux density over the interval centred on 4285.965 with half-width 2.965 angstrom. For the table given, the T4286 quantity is 21.9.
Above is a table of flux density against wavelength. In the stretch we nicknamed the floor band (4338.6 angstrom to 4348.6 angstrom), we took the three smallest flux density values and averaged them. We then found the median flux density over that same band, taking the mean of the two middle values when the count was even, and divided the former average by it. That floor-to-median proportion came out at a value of 0.828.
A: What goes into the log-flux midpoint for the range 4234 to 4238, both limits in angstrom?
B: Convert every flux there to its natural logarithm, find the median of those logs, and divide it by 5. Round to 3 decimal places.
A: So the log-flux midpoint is 0.613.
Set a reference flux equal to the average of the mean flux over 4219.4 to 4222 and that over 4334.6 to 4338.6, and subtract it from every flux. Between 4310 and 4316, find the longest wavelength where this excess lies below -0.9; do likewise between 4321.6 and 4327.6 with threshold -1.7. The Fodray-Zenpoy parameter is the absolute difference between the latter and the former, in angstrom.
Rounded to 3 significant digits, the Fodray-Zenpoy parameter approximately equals 11.9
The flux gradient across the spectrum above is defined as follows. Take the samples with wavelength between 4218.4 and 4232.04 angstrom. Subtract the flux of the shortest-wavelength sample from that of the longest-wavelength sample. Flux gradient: -1.2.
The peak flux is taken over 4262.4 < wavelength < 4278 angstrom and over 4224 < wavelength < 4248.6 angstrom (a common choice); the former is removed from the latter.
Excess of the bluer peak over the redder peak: -2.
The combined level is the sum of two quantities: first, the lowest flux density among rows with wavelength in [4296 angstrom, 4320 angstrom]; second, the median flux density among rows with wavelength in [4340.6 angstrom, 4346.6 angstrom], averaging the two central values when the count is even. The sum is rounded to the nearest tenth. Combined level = 41.5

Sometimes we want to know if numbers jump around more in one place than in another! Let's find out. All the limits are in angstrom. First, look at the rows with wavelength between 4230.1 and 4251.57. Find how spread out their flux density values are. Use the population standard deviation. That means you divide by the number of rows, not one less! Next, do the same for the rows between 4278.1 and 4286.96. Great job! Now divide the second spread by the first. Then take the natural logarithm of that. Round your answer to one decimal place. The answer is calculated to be -1.0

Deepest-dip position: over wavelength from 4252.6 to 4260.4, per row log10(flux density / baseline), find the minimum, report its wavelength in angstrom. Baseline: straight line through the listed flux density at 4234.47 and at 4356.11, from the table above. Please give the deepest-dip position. 4255.00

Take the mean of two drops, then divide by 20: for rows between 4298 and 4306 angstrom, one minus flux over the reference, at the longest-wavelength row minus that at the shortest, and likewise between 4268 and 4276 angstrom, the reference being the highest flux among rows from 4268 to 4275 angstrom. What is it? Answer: 0.0019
